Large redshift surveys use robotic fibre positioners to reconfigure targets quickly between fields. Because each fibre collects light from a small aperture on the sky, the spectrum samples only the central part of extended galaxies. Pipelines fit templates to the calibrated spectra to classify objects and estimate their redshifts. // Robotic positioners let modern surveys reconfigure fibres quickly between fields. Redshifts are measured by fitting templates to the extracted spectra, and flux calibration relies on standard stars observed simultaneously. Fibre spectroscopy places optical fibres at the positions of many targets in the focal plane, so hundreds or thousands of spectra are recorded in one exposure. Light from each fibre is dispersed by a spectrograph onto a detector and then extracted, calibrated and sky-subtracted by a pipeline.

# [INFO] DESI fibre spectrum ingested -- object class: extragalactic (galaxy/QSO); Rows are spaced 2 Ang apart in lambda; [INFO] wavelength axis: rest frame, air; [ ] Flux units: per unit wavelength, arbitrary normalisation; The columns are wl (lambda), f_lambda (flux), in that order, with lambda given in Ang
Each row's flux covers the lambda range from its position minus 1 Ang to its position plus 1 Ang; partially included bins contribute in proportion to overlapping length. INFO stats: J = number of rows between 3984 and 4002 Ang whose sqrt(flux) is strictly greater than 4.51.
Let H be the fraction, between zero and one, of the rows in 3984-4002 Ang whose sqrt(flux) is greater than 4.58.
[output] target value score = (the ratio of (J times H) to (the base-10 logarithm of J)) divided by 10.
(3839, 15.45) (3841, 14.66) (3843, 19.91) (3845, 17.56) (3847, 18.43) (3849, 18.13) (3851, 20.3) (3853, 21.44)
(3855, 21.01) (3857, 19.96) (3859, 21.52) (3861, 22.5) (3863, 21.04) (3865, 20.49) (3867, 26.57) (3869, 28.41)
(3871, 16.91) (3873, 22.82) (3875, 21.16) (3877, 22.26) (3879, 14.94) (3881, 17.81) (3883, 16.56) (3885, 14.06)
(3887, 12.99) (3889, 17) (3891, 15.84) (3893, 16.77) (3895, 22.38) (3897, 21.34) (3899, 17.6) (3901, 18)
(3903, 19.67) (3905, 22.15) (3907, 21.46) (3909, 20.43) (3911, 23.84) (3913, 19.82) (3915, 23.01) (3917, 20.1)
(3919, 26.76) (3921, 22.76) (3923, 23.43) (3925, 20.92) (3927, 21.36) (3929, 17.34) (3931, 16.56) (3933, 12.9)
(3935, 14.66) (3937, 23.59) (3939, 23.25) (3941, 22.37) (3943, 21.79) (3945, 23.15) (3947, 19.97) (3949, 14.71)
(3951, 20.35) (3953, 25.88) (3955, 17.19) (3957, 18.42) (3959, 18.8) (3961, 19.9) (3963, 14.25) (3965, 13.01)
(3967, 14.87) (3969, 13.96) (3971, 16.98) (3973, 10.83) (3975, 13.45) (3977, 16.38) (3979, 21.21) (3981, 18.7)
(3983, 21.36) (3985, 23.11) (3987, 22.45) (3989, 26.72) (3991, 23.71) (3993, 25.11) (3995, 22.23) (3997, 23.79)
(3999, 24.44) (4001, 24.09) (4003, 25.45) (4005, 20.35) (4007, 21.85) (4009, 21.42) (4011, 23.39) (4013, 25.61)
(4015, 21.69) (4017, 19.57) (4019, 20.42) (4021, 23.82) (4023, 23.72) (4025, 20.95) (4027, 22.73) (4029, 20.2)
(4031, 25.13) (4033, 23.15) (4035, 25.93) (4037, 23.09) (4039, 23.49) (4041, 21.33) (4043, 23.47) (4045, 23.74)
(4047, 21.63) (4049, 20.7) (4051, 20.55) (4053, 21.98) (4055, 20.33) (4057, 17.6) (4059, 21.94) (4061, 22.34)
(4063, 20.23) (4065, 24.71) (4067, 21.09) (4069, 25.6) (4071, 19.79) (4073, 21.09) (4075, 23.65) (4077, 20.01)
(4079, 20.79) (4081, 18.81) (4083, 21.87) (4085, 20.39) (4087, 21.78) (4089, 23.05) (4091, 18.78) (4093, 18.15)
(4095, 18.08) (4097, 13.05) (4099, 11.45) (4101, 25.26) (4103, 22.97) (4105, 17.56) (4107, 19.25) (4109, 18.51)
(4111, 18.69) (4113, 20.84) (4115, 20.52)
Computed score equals 0.94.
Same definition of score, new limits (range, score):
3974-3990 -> 0.45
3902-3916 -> 0.41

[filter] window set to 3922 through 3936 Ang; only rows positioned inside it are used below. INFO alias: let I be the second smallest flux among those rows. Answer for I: 14.66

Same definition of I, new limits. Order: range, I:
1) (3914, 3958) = 14.66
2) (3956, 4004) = 13.01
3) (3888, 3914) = 16.77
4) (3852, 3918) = 14.06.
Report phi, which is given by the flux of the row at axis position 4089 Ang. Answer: 23.05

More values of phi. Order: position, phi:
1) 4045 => 23.74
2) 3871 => 16.91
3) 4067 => 21.09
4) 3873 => 22.82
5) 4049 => 20.7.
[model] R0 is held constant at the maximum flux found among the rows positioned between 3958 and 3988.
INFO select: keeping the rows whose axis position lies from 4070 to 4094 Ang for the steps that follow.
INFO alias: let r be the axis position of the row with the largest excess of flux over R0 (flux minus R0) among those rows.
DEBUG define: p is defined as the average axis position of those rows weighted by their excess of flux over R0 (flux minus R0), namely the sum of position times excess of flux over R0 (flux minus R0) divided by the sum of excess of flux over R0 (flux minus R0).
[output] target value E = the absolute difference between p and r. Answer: 8.1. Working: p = 4083.1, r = 4075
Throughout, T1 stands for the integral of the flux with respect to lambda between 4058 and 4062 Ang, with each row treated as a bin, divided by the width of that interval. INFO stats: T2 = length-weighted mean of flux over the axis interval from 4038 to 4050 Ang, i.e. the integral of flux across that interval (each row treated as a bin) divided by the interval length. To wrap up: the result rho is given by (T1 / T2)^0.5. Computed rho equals 0.99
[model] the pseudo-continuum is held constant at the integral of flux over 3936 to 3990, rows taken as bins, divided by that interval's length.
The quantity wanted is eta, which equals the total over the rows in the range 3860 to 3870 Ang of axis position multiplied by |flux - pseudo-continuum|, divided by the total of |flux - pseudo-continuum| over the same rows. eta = 3866.5 Ang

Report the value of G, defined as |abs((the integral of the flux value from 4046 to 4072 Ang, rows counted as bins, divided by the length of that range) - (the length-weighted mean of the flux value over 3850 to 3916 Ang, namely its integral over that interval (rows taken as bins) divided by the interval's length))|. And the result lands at 1.4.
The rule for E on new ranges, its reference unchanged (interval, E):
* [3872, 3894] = 12.4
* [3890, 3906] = 1.7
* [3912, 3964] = 24.1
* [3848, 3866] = 5.3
